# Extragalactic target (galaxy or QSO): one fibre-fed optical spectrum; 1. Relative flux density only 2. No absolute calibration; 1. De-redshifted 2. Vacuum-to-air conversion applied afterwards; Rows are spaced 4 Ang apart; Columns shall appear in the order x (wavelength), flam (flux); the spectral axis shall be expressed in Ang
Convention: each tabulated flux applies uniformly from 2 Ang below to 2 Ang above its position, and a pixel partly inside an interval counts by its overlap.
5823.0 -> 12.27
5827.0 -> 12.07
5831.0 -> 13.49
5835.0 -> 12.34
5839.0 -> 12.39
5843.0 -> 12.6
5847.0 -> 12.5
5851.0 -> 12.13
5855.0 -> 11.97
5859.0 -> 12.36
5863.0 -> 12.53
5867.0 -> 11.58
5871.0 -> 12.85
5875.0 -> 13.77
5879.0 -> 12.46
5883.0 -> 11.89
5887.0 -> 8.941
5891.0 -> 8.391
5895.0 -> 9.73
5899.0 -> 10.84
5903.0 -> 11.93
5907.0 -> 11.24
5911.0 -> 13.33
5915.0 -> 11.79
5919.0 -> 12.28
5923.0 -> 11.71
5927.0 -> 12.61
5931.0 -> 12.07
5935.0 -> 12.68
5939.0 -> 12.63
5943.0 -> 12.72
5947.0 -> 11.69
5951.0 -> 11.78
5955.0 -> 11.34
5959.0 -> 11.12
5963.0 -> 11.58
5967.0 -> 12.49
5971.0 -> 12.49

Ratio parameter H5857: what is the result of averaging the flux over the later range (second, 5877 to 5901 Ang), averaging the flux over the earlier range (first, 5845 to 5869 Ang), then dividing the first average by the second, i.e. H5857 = 1.17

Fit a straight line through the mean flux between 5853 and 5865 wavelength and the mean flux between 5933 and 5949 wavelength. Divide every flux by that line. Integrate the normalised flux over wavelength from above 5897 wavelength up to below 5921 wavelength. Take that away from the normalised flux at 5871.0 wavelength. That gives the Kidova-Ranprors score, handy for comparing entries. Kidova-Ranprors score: -22.0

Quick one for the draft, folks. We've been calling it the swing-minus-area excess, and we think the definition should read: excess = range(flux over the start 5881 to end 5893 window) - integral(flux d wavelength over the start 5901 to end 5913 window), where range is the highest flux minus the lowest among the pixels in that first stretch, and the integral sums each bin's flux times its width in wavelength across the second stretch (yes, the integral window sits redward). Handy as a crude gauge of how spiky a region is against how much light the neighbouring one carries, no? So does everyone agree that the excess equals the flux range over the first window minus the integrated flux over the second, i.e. -143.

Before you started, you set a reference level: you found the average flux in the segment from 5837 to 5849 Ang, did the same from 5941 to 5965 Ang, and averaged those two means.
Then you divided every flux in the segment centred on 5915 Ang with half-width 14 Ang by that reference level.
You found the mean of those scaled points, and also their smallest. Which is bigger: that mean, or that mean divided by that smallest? 1.08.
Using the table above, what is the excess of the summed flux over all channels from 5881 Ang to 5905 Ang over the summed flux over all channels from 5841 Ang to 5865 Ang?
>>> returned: -12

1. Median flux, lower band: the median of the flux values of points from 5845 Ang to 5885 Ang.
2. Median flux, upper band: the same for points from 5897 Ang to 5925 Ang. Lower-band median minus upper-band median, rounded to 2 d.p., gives 0.62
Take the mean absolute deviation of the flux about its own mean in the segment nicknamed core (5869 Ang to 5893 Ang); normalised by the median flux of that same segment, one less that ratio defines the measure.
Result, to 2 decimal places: 0.85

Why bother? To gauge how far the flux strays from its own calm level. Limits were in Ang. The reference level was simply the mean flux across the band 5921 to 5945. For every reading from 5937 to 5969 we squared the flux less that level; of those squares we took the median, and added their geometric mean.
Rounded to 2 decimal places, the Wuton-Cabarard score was 0.68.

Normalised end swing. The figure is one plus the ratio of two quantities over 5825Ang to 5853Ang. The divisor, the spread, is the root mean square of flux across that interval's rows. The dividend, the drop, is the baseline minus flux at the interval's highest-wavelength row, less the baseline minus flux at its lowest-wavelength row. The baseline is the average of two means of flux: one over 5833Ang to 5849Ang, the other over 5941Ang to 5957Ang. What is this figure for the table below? 1.00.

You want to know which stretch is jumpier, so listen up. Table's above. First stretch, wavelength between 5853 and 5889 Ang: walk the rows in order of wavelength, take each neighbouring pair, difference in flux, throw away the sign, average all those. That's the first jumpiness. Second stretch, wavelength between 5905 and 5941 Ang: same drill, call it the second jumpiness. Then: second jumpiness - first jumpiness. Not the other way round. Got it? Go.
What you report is -0.2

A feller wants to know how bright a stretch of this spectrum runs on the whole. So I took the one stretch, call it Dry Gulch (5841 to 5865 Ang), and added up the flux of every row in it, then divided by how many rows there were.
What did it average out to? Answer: 12.3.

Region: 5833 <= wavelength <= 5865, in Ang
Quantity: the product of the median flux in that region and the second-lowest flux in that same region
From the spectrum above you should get 150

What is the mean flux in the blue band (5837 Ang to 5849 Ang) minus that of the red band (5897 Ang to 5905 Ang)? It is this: 1.1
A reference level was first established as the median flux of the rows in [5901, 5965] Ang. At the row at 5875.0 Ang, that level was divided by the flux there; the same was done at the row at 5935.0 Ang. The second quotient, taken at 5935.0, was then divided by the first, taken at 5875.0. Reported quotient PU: 1.09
